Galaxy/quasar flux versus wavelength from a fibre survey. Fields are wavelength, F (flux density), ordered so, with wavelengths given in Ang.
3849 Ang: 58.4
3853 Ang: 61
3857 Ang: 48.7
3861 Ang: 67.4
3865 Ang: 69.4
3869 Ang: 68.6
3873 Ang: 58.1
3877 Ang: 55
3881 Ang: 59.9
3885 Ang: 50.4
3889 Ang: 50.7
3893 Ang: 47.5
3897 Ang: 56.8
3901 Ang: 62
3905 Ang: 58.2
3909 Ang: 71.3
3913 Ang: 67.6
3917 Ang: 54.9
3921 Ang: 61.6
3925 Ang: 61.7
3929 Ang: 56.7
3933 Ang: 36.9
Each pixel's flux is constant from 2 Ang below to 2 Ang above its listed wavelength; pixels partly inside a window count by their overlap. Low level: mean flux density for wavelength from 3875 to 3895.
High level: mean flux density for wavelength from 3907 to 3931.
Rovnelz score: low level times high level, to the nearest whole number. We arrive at 3283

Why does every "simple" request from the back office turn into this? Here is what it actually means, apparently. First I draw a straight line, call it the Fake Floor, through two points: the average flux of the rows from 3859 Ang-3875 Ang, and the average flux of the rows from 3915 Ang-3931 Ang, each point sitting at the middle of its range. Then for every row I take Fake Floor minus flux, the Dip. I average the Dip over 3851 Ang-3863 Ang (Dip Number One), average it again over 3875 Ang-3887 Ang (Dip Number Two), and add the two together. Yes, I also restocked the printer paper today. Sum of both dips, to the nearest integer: 17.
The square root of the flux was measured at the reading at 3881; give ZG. 7.74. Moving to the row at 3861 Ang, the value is 8.21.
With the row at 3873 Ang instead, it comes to 7.62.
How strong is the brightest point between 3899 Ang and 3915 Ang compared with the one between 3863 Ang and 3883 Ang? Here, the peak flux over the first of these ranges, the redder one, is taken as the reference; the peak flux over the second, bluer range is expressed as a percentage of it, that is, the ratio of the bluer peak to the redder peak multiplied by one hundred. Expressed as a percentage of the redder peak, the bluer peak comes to 97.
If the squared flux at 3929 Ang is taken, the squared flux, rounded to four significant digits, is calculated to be 3215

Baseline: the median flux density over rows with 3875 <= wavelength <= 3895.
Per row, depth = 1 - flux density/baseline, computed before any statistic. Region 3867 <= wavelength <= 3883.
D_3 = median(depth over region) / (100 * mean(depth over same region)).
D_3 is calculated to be 0.0086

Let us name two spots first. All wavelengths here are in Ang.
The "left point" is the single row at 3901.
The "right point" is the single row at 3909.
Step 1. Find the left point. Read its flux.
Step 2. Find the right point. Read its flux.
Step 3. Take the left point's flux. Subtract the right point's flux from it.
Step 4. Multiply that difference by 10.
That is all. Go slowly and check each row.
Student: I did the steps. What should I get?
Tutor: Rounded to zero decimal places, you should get -93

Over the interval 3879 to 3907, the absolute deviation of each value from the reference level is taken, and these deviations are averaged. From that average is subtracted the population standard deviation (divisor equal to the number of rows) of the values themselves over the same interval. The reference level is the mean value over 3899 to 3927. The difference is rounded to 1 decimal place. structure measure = 2.3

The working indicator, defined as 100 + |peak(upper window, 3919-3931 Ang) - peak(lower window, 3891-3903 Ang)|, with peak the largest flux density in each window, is 100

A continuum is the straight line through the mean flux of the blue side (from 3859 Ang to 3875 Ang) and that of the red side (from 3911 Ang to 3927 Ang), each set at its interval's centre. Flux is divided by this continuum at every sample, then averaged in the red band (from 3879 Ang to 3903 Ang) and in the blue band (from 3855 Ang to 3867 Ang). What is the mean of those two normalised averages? 0.89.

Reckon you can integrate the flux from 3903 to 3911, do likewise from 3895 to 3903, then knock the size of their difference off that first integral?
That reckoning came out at 475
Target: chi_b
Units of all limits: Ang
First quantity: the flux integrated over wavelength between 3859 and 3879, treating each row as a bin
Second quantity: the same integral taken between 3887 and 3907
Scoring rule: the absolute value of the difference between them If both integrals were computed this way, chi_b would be 173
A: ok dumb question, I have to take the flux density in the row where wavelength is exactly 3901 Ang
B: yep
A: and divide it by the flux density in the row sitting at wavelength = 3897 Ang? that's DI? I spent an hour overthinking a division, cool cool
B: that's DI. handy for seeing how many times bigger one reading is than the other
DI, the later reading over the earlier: 1.09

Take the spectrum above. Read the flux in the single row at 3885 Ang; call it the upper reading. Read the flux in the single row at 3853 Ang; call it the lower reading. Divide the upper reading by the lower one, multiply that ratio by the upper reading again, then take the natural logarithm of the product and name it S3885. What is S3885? 3.73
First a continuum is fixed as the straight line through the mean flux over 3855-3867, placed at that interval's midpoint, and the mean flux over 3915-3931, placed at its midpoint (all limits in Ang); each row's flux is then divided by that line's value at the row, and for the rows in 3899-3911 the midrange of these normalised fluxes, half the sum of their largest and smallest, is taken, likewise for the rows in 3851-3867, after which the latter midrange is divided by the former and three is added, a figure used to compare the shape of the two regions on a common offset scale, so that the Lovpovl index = 3.88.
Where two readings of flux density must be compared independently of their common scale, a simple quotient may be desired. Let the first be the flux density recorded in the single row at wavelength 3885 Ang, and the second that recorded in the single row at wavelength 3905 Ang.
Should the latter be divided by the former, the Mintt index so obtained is 1.15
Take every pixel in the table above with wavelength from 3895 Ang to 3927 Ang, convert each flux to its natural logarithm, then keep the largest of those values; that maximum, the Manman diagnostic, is 4.27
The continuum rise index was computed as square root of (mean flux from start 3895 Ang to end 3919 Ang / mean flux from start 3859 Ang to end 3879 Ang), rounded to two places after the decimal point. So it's 0.98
